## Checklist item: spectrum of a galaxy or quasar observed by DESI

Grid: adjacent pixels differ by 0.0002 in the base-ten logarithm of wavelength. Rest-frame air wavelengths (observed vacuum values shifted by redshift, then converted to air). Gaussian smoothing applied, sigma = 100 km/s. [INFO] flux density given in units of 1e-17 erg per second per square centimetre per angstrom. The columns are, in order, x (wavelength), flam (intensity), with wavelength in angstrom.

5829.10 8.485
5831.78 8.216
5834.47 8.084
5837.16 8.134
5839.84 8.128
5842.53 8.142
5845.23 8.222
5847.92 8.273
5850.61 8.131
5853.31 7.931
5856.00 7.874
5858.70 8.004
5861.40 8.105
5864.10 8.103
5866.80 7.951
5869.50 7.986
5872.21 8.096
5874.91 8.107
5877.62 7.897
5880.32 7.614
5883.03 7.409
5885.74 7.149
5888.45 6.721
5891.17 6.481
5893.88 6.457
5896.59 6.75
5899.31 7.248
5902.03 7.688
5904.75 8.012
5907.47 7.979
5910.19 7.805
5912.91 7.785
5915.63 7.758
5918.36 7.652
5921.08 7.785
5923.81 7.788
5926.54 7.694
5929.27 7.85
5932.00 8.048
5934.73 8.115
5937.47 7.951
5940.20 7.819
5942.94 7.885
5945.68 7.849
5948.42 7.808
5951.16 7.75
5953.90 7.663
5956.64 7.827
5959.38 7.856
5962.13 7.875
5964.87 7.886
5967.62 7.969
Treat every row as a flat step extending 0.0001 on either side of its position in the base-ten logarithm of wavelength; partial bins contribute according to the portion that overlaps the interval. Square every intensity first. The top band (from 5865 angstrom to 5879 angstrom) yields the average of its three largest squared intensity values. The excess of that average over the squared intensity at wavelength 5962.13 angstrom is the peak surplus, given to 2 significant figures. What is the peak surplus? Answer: 3.0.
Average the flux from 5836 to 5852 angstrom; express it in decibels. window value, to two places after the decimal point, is 9.12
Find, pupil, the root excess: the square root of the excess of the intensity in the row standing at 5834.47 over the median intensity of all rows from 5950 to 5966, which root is 0.49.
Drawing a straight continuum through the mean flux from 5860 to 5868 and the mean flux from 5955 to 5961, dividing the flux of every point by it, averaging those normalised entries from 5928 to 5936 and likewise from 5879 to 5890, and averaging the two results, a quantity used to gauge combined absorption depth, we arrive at 0.96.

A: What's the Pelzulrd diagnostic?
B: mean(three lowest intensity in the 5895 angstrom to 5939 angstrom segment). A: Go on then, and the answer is 7.2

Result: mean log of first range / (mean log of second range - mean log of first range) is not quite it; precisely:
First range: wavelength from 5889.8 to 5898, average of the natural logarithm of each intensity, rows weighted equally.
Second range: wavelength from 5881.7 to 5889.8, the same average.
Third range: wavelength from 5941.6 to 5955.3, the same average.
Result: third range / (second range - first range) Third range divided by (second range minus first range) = 27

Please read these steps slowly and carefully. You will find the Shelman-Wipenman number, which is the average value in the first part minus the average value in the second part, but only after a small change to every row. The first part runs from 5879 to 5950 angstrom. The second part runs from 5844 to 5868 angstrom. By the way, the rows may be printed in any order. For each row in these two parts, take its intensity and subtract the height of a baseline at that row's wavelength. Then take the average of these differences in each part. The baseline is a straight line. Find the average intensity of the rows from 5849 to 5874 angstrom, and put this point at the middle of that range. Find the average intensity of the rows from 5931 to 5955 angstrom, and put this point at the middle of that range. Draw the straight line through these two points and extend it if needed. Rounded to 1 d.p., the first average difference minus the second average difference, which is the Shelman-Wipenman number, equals -0.4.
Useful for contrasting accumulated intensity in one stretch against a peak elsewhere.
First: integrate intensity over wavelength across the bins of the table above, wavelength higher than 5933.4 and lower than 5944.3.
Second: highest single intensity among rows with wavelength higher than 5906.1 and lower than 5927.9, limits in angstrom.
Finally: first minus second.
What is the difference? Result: 79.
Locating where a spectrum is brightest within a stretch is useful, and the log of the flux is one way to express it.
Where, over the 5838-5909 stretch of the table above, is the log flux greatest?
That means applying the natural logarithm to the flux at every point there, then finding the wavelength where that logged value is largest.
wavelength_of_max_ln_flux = 5847.92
